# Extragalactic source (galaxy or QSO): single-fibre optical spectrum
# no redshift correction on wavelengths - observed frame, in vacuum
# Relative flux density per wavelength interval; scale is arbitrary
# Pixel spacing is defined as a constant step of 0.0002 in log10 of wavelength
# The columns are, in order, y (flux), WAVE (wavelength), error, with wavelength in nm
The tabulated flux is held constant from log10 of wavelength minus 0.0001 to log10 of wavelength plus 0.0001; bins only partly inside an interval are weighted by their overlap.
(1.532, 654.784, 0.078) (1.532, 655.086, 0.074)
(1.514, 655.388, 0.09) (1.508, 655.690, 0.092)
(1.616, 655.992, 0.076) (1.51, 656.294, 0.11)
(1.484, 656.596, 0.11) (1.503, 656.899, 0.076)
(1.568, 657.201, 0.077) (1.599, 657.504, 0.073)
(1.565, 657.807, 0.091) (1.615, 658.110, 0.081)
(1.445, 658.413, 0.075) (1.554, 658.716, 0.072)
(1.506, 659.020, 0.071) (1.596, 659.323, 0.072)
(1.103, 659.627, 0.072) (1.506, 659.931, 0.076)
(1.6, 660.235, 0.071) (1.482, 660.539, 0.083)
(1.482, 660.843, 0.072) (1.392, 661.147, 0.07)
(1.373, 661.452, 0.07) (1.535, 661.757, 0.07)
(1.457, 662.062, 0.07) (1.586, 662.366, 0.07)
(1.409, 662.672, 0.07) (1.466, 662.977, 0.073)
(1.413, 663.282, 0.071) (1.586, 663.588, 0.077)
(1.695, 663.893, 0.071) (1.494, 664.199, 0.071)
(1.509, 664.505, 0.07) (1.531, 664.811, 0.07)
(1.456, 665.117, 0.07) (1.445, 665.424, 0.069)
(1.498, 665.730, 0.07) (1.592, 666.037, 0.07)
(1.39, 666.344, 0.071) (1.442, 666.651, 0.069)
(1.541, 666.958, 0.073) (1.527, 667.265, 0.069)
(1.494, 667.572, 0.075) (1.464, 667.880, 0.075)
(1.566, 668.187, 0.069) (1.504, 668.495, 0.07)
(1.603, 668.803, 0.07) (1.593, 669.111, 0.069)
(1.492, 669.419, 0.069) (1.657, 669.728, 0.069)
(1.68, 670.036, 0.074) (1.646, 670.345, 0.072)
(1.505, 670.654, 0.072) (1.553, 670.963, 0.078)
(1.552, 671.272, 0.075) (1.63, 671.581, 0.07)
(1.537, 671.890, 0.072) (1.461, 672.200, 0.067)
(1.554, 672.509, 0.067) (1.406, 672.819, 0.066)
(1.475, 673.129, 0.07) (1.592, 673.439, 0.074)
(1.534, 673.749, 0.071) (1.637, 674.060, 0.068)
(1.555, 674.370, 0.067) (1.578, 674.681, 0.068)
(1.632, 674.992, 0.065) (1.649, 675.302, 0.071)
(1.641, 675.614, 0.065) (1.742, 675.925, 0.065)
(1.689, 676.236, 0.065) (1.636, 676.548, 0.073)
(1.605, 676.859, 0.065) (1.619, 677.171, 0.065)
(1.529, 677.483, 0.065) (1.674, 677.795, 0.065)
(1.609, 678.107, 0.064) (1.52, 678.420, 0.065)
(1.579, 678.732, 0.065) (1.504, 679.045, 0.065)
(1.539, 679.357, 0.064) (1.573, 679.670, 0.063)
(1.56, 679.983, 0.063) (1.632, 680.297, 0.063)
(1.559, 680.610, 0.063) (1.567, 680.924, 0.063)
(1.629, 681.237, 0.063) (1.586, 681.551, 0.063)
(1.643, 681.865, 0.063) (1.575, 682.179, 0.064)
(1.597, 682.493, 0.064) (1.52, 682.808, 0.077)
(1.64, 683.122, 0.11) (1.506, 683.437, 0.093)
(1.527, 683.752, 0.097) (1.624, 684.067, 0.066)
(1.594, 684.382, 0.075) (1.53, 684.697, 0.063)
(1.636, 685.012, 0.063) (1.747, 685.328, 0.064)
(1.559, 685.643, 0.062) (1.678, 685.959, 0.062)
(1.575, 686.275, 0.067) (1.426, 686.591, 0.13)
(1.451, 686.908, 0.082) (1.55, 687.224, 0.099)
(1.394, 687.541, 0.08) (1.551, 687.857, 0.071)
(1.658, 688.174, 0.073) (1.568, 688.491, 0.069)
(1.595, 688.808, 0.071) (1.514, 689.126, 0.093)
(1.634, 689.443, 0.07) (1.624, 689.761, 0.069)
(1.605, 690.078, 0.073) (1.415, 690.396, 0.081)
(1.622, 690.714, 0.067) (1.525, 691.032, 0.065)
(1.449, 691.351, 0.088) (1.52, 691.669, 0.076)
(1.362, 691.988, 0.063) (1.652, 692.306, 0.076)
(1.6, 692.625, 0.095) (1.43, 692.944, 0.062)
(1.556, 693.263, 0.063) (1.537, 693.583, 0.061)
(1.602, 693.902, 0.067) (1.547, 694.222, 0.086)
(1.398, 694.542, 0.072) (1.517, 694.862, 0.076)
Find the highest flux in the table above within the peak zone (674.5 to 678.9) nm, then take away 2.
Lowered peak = -0.26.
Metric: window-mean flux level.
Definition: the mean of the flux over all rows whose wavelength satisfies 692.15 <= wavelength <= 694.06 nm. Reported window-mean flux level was 1.56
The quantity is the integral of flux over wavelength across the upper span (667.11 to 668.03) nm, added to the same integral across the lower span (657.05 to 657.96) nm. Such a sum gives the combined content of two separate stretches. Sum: 2.81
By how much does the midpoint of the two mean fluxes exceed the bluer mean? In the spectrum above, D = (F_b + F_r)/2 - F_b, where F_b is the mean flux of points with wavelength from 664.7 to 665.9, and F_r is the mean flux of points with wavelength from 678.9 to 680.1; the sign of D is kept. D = 0.031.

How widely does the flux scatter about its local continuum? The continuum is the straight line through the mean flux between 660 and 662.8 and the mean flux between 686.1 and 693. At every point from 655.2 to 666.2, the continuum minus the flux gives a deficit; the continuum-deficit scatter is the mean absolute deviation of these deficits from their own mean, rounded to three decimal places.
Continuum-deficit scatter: 0.068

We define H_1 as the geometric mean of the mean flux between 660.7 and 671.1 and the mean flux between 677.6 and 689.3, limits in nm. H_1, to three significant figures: 1.54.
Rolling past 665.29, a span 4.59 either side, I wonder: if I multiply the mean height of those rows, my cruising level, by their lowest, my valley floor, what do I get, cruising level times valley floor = 2.07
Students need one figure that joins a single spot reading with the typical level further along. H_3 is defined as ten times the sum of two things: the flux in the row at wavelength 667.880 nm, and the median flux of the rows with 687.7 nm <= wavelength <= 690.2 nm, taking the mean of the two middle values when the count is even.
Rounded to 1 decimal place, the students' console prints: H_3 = 30.6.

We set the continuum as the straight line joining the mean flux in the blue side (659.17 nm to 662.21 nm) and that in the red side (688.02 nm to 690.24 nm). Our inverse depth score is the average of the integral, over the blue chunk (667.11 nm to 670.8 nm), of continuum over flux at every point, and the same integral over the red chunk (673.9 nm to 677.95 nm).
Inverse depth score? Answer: 3.7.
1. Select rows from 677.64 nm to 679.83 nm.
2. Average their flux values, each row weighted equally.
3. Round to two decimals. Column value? 1.57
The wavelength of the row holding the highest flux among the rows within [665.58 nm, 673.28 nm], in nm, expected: 670.036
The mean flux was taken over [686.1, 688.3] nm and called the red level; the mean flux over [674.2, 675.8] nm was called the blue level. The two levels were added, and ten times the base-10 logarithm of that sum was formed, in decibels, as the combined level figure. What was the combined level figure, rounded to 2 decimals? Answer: 4.95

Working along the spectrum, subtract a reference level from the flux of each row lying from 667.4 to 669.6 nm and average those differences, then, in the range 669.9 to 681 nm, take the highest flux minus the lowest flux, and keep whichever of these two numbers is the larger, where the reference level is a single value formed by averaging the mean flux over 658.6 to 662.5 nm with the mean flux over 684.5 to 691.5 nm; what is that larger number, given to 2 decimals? 0.34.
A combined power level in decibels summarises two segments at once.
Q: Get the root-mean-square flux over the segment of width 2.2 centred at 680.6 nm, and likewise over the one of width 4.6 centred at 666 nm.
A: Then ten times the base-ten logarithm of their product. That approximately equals 3.80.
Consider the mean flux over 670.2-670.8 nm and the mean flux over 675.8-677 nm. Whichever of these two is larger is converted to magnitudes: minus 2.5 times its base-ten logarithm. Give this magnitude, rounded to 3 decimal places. -0.555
